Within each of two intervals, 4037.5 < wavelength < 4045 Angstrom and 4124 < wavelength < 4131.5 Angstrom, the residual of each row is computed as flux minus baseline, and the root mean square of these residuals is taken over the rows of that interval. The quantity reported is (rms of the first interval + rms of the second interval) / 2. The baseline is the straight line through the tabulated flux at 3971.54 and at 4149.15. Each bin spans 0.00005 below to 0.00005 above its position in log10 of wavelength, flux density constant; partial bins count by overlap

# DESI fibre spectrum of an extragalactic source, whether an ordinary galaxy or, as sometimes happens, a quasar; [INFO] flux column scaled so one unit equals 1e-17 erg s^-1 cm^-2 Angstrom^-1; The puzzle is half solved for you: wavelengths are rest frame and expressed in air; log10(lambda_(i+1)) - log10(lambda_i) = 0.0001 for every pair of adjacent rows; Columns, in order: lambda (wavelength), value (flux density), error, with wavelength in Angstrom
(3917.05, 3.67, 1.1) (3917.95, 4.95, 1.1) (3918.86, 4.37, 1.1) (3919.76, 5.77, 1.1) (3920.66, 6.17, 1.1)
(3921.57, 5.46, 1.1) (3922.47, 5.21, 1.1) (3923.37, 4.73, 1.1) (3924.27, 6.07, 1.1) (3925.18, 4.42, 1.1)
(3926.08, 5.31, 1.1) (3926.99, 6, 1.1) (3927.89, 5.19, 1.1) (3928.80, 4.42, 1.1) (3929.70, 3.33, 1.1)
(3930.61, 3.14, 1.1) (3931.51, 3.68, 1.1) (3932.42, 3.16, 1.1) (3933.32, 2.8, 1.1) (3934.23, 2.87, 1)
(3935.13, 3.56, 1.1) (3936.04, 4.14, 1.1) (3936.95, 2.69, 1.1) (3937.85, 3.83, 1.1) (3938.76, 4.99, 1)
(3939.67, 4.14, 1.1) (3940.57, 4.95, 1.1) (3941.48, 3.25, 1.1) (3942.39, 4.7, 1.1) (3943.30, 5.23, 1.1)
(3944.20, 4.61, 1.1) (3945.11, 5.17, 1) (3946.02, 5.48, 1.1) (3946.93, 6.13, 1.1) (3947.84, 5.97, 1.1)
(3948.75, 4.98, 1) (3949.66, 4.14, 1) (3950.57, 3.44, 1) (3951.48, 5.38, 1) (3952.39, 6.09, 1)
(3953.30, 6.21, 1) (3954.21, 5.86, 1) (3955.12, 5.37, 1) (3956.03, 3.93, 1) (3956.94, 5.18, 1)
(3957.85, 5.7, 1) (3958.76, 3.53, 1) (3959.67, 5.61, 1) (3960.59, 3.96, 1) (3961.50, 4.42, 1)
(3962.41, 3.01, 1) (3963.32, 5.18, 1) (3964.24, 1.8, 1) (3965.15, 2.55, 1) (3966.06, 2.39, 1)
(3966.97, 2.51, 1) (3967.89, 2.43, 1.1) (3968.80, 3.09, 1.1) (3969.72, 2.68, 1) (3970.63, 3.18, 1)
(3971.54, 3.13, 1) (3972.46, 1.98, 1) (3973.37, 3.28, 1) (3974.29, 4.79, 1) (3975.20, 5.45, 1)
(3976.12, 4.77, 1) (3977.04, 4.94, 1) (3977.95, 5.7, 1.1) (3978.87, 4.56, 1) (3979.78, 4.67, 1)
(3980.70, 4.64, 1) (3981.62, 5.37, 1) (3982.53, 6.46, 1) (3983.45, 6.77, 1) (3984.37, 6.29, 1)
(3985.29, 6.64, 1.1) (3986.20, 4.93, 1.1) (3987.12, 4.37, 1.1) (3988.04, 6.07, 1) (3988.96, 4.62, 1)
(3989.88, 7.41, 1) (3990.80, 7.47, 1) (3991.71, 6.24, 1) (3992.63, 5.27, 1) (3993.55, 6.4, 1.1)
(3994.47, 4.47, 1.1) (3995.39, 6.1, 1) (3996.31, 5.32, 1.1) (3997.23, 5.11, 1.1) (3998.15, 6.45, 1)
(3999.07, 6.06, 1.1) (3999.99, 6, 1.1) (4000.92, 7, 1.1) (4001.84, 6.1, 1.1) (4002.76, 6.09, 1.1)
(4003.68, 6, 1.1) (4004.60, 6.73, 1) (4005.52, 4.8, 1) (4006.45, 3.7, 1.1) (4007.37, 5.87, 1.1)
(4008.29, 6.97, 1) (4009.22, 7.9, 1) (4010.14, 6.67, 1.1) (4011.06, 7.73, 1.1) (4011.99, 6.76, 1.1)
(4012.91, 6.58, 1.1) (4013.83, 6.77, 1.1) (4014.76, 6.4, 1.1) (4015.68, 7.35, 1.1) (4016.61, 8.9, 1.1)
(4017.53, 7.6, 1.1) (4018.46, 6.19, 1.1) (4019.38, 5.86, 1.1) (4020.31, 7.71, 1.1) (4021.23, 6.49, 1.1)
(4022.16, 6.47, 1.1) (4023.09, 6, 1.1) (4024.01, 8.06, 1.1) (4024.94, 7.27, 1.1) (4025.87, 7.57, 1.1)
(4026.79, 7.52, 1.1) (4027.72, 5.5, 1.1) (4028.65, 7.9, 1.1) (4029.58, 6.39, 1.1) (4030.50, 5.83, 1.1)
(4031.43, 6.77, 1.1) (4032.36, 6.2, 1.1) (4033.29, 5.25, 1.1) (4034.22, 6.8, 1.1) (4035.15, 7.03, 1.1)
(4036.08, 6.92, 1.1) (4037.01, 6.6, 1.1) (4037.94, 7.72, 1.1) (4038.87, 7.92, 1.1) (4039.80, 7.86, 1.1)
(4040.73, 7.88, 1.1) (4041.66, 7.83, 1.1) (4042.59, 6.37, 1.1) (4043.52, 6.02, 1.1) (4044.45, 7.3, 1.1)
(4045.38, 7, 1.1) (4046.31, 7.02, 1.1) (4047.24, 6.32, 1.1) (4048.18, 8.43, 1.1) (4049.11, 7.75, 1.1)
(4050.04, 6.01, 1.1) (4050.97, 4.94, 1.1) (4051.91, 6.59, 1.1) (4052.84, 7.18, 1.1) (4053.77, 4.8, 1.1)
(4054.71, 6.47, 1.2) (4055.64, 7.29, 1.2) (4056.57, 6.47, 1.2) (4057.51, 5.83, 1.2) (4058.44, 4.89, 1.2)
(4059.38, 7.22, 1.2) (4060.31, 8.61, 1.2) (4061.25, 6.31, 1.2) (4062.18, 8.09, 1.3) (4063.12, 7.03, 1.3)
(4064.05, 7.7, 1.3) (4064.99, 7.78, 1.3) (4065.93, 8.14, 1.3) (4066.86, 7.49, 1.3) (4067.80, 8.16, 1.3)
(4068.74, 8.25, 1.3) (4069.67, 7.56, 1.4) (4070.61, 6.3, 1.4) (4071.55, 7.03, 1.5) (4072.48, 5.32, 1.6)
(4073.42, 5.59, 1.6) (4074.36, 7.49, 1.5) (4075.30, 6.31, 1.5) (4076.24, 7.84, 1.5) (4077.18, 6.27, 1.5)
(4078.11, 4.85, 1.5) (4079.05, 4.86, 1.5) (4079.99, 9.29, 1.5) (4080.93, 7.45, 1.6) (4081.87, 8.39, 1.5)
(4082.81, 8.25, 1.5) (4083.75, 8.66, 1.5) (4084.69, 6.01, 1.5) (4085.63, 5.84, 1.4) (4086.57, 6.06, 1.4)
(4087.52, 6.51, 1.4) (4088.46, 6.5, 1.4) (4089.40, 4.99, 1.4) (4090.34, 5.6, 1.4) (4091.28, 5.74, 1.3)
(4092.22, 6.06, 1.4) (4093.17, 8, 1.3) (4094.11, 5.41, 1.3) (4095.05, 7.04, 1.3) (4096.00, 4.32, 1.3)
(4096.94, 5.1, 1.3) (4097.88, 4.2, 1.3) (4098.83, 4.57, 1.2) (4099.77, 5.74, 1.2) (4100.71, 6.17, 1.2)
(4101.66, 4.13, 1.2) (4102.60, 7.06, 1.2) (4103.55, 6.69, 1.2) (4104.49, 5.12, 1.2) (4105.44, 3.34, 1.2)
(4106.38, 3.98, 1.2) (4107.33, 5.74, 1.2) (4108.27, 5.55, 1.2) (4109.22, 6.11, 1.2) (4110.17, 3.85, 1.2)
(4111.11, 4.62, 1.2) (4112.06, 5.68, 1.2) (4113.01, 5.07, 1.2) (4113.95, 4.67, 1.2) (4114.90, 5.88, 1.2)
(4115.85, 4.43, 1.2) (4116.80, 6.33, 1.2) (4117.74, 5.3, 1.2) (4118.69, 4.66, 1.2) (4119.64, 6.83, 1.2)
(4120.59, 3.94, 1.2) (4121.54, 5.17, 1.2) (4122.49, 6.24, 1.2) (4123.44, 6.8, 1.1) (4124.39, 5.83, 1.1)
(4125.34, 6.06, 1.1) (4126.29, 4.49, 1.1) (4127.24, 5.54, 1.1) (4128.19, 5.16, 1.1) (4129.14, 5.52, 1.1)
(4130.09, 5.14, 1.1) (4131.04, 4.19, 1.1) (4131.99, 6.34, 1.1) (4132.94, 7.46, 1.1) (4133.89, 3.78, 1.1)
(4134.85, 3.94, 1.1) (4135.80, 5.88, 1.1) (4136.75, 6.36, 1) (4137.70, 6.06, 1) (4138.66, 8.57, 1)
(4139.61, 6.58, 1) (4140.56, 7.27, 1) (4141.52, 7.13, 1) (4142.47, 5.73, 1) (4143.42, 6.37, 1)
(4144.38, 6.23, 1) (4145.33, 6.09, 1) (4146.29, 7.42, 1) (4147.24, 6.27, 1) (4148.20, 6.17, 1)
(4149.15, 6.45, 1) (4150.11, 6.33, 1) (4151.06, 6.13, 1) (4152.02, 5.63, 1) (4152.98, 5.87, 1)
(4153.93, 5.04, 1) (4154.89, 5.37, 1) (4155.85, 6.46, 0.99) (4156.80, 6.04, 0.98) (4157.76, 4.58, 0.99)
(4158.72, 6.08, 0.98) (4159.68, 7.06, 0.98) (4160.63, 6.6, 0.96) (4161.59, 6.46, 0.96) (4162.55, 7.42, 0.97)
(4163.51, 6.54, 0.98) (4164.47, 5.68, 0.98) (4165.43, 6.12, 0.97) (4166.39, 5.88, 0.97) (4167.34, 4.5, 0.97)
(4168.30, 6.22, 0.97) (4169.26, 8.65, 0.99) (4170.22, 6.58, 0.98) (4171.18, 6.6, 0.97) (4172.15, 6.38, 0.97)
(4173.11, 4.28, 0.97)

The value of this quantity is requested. 2.02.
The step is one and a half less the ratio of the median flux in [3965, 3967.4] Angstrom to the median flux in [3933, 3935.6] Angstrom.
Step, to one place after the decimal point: 0.6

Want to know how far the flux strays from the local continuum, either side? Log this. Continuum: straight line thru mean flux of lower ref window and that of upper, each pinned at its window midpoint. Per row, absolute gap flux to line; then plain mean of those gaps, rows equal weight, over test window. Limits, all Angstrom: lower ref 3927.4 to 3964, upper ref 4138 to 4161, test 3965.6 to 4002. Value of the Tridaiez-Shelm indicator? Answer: 1.17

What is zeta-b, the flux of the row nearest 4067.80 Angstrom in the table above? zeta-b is 8.16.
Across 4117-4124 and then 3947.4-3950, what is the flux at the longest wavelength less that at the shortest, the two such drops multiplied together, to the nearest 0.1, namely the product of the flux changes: -2.7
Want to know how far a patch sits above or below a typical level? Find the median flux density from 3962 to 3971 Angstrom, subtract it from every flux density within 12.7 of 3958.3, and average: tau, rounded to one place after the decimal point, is 1.7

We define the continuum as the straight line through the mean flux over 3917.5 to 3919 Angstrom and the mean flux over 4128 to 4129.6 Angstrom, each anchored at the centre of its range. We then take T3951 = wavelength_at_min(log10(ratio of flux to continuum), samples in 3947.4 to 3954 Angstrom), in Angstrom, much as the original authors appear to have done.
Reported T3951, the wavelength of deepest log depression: 3950.57 Angstrom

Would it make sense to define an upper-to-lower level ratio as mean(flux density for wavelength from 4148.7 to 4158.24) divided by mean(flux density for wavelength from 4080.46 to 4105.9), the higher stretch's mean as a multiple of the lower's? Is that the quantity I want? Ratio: 1.0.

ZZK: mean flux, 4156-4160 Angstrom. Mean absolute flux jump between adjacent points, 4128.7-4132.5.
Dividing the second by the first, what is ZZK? 0.195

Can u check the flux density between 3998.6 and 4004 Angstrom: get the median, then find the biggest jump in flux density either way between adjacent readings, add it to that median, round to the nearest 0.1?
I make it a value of 7.1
